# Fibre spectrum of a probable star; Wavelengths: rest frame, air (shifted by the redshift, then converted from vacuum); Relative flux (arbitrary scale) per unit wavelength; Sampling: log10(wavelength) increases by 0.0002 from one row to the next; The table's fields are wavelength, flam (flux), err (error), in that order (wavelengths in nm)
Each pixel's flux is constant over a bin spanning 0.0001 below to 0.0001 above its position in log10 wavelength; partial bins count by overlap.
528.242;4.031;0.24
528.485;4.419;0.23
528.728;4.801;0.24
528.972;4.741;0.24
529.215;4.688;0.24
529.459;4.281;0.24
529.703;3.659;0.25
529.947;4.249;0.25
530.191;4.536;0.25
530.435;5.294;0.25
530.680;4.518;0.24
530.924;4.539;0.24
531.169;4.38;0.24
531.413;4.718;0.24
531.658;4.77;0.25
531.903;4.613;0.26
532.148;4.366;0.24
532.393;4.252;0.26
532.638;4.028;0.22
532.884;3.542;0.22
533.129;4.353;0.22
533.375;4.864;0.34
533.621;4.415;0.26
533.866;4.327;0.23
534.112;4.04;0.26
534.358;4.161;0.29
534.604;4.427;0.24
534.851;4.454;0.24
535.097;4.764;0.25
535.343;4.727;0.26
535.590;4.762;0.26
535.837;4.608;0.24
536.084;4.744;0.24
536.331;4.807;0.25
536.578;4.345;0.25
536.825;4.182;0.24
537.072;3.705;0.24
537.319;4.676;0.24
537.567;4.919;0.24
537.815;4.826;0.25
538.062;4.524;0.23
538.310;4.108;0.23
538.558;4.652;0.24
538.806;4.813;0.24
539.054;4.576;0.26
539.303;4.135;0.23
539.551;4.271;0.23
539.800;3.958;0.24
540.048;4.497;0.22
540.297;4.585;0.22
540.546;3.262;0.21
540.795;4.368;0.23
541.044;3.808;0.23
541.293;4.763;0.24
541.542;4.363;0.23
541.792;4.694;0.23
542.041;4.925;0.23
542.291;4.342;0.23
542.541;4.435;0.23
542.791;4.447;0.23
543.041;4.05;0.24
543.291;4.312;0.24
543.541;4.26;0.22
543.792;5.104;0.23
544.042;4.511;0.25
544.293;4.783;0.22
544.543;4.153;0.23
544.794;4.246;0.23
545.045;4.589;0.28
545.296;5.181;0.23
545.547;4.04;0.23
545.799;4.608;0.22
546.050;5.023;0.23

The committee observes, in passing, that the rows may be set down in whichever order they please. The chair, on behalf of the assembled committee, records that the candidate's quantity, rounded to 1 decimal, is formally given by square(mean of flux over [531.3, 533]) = 18.7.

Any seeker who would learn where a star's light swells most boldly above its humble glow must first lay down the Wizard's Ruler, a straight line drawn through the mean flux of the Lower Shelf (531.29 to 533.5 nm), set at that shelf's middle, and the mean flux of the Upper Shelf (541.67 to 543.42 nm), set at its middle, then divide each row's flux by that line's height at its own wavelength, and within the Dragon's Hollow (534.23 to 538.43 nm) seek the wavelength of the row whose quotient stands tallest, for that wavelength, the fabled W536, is 537.567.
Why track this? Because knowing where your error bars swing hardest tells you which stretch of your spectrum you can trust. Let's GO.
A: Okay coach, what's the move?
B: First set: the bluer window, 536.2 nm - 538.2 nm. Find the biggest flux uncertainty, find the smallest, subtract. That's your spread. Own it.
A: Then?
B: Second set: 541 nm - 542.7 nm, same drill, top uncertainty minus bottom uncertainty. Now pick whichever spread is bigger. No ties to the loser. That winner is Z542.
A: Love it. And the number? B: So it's 0.020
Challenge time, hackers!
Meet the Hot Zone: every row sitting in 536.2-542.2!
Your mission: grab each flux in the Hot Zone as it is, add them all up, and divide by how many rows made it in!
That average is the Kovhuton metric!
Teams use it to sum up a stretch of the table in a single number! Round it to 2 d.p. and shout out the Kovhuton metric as 4.41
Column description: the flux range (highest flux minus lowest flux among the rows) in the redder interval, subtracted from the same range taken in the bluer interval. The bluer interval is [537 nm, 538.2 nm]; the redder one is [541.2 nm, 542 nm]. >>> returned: 0.81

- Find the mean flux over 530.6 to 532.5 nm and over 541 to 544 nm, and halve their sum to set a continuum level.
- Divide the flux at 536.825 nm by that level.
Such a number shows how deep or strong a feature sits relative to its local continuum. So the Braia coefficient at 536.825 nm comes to 0.93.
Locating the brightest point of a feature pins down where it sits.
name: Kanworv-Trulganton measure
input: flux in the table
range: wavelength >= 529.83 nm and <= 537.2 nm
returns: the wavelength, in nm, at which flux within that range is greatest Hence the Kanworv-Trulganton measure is 530.435 nm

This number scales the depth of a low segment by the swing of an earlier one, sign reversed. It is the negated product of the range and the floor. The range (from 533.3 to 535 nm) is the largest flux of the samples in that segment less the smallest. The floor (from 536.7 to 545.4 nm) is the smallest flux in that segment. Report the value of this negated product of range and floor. -2.7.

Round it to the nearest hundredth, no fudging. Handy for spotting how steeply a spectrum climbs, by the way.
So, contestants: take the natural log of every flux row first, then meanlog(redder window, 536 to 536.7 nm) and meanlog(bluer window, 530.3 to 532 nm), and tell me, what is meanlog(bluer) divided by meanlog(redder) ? 1.01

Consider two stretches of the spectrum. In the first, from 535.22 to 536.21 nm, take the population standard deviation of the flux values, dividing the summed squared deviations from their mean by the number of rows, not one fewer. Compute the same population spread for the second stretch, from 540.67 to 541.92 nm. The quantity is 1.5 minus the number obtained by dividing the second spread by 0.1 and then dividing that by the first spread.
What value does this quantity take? -55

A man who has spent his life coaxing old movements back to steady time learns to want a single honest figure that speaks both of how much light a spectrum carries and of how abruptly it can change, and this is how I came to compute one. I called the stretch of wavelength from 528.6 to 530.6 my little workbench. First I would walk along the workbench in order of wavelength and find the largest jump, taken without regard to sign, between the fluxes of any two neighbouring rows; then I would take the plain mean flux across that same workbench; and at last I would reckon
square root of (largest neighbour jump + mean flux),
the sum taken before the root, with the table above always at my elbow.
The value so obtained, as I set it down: 2.30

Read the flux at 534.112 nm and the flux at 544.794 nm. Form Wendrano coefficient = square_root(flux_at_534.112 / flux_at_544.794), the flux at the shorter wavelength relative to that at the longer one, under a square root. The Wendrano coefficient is 0.975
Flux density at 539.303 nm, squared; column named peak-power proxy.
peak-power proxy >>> 17.1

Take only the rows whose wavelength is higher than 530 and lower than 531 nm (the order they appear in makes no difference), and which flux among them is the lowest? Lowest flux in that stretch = 4.518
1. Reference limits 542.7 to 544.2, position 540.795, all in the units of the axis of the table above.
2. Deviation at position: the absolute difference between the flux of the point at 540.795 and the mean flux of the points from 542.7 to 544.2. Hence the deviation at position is 0.1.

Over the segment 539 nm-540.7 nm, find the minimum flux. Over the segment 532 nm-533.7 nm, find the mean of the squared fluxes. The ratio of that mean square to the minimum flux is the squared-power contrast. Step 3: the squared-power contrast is 5.6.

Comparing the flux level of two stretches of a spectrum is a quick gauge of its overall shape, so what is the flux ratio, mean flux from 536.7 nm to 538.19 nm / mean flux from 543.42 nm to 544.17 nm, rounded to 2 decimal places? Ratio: 0.97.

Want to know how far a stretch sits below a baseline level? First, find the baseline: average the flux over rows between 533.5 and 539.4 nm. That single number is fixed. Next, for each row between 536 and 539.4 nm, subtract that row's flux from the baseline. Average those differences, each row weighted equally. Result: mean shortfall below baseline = -0.01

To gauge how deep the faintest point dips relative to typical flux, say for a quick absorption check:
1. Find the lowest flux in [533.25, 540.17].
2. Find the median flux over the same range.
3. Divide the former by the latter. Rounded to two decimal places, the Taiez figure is 0.82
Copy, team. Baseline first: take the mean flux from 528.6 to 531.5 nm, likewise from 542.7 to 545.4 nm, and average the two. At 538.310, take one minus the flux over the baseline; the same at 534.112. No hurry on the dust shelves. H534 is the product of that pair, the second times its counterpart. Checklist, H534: 0.010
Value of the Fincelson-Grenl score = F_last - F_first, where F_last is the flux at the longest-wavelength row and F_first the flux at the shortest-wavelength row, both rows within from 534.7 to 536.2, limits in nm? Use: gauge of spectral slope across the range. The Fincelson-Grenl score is 0.29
